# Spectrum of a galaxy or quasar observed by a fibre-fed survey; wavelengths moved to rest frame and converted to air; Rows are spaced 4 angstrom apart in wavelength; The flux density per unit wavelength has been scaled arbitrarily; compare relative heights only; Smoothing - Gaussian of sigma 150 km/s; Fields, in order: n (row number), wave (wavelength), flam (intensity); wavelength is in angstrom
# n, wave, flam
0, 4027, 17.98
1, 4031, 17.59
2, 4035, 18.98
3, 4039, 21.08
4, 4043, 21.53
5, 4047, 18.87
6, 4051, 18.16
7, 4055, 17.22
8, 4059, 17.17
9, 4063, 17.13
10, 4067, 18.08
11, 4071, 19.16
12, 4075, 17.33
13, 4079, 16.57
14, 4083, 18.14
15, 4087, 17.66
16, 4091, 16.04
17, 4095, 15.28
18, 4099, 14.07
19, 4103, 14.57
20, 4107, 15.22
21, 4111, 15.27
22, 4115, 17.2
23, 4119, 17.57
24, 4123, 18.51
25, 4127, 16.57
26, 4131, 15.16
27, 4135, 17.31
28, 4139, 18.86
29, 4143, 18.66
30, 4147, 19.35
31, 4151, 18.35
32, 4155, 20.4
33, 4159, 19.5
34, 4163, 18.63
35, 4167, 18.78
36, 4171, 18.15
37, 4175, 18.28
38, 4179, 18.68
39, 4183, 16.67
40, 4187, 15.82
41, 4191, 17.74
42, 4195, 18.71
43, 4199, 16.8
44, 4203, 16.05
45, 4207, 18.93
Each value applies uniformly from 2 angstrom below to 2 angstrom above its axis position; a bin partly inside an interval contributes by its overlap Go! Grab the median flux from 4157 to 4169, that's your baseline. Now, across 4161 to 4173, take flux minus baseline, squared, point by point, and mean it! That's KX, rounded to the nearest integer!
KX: 0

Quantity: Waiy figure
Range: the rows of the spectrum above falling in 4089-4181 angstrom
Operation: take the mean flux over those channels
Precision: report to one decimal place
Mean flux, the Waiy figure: 17.4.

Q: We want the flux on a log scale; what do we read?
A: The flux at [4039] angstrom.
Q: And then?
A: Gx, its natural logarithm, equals 3.05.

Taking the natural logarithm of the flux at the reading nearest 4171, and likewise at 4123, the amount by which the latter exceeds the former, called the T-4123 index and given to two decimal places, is 0.02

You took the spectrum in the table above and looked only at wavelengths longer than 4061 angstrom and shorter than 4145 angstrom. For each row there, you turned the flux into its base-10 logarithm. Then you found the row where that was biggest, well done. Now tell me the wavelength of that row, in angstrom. 4071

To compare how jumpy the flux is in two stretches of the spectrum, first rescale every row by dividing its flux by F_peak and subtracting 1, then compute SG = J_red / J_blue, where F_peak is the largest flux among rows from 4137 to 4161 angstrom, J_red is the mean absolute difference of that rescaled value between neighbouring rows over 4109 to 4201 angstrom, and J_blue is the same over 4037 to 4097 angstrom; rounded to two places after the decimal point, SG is 1.14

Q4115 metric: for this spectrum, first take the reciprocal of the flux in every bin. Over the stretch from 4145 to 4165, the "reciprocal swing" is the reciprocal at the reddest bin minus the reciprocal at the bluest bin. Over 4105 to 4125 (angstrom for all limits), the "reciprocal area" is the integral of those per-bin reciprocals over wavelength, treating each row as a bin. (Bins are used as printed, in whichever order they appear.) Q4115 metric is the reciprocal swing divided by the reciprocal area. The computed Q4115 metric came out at 0.002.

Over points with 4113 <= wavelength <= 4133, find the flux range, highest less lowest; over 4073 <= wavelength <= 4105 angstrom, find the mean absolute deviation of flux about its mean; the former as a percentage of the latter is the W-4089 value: 275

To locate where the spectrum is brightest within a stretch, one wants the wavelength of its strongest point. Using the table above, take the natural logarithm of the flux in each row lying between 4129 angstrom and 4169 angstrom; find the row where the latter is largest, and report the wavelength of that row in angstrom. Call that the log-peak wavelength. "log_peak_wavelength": 4155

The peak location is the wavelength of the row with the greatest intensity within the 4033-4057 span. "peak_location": 4043 angstrom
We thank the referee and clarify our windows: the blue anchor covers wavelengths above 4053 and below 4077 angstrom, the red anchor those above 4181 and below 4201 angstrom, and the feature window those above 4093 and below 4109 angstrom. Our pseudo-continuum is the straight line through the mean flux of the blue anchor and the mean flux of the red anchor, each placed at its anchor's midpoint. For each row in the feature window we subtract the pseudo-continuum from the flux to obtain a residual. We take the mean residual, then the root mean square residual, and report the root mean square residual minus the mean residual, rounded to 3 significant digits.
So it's 5.53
